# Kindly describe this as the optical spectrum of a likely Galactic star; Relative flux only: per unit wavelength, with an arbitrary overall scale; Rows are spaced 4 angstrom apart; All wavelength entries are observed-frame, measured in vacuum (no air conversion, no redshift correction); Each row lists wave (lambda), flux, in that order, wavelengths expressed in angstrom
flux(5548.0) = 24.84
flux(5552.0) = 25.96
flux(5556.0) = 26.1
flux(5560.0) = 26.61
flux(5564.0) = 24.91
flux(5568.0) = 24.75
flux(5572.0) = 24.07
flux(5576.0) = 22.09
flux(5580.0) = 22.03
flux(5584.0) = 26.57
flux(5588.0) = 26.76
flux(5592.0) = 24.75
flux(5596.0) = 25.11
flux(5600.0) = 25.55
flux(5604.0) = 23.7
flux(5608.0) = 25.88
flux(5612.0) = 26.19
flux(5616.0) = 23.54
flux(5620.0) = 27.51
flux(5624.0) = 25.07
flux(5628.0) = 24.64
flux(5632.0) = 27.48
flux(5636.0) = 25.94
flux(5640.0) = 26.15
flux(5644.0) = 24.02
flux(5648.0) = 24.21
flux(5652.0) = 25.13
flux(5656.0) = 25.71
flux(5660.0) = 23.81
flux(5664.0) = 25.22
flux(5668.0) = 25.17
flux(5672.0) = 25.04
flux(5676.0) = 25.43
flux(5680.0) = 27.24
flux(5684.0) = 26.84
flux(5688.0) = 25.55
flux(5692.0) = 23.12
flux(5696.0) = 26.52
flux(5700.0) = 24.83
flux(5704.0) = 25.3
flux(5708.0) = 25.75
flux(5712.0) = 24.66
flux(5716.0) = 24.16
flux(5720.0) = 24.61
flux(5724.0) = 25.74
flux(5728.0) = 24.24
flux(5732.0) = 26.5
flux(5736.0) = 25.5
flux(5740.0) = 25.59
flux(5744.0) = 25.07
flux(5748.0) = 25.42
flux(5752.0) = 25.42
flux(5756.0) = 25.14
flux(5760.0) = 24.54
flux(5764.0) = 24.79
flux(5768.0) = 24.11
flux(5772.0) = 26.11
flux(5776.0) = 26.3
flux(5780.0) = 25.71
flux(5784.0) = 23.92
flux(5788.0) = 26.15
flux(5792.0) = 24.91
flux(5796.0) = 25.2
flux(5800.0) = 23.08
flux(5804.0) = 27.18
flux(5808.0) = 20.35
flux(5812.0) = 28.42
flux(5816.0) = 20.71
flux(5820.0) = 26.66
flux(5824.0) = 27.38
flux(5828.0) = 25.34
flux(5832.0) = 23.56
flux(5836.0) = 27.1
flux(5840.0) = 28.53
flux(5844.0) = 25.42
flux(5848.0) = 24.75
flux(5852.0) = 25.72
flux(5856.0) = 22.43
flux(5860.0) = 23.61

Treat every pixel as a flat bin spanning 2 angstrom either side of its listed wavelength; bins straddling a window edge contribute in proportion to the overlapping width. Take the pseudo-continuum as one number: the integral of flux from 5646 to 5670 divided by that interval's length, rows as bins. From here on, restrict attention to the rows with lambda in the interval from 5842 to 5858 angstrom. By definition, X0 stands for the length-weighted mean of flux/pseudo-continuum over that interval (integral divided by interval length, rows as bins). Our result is 0.988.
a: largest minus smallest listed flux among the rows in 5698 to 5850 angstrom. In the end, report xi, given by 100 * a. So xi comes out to 818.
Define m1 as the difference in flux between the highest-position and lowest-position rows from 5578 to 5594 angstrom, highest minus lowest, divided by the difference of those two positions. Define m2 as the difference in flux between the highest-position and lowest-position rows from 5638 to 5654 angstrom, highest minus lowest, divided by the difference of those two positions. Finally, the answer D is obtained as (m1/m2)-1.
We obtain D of -3.7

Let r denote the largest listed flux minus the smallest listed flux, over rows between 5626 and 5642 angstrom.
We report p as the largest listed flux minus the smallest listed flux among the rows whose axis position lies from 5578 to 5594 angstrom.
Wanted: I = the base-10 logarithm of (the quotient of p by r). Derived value 0.22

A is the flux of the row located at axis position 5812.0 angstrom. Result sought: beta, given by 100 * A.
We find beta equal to 2842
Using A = 28.42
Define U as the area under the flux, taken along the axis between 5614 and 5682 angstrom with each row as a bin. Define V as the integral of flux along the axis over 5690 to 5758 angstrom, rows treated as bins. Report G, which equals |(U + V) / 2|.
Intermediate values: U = 1725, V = 1710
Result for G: 1718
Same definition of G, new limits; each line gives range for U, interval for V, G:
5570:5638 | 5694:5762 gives 1712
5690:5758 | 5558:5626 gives 1705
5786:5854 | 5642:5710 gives 1719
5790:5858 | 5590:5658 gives 1715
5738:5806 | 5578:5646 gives 1719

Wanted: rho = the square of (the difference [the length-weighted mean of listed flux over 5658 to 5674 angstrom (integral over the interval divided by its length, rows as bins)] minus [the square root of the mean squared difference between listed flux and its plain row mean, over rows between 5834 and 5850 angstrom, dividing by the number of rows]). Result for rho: 545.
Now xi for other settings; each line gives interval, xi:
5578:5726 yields 548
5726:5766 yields 226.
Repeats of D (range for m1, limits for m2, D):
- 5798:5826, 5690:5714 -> 1.3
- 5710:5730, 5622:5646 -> -0.5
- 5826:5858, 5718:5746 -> -6.4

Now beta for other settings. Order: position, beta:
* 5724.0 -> 2574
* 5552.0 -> 2596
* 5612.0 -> 2619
